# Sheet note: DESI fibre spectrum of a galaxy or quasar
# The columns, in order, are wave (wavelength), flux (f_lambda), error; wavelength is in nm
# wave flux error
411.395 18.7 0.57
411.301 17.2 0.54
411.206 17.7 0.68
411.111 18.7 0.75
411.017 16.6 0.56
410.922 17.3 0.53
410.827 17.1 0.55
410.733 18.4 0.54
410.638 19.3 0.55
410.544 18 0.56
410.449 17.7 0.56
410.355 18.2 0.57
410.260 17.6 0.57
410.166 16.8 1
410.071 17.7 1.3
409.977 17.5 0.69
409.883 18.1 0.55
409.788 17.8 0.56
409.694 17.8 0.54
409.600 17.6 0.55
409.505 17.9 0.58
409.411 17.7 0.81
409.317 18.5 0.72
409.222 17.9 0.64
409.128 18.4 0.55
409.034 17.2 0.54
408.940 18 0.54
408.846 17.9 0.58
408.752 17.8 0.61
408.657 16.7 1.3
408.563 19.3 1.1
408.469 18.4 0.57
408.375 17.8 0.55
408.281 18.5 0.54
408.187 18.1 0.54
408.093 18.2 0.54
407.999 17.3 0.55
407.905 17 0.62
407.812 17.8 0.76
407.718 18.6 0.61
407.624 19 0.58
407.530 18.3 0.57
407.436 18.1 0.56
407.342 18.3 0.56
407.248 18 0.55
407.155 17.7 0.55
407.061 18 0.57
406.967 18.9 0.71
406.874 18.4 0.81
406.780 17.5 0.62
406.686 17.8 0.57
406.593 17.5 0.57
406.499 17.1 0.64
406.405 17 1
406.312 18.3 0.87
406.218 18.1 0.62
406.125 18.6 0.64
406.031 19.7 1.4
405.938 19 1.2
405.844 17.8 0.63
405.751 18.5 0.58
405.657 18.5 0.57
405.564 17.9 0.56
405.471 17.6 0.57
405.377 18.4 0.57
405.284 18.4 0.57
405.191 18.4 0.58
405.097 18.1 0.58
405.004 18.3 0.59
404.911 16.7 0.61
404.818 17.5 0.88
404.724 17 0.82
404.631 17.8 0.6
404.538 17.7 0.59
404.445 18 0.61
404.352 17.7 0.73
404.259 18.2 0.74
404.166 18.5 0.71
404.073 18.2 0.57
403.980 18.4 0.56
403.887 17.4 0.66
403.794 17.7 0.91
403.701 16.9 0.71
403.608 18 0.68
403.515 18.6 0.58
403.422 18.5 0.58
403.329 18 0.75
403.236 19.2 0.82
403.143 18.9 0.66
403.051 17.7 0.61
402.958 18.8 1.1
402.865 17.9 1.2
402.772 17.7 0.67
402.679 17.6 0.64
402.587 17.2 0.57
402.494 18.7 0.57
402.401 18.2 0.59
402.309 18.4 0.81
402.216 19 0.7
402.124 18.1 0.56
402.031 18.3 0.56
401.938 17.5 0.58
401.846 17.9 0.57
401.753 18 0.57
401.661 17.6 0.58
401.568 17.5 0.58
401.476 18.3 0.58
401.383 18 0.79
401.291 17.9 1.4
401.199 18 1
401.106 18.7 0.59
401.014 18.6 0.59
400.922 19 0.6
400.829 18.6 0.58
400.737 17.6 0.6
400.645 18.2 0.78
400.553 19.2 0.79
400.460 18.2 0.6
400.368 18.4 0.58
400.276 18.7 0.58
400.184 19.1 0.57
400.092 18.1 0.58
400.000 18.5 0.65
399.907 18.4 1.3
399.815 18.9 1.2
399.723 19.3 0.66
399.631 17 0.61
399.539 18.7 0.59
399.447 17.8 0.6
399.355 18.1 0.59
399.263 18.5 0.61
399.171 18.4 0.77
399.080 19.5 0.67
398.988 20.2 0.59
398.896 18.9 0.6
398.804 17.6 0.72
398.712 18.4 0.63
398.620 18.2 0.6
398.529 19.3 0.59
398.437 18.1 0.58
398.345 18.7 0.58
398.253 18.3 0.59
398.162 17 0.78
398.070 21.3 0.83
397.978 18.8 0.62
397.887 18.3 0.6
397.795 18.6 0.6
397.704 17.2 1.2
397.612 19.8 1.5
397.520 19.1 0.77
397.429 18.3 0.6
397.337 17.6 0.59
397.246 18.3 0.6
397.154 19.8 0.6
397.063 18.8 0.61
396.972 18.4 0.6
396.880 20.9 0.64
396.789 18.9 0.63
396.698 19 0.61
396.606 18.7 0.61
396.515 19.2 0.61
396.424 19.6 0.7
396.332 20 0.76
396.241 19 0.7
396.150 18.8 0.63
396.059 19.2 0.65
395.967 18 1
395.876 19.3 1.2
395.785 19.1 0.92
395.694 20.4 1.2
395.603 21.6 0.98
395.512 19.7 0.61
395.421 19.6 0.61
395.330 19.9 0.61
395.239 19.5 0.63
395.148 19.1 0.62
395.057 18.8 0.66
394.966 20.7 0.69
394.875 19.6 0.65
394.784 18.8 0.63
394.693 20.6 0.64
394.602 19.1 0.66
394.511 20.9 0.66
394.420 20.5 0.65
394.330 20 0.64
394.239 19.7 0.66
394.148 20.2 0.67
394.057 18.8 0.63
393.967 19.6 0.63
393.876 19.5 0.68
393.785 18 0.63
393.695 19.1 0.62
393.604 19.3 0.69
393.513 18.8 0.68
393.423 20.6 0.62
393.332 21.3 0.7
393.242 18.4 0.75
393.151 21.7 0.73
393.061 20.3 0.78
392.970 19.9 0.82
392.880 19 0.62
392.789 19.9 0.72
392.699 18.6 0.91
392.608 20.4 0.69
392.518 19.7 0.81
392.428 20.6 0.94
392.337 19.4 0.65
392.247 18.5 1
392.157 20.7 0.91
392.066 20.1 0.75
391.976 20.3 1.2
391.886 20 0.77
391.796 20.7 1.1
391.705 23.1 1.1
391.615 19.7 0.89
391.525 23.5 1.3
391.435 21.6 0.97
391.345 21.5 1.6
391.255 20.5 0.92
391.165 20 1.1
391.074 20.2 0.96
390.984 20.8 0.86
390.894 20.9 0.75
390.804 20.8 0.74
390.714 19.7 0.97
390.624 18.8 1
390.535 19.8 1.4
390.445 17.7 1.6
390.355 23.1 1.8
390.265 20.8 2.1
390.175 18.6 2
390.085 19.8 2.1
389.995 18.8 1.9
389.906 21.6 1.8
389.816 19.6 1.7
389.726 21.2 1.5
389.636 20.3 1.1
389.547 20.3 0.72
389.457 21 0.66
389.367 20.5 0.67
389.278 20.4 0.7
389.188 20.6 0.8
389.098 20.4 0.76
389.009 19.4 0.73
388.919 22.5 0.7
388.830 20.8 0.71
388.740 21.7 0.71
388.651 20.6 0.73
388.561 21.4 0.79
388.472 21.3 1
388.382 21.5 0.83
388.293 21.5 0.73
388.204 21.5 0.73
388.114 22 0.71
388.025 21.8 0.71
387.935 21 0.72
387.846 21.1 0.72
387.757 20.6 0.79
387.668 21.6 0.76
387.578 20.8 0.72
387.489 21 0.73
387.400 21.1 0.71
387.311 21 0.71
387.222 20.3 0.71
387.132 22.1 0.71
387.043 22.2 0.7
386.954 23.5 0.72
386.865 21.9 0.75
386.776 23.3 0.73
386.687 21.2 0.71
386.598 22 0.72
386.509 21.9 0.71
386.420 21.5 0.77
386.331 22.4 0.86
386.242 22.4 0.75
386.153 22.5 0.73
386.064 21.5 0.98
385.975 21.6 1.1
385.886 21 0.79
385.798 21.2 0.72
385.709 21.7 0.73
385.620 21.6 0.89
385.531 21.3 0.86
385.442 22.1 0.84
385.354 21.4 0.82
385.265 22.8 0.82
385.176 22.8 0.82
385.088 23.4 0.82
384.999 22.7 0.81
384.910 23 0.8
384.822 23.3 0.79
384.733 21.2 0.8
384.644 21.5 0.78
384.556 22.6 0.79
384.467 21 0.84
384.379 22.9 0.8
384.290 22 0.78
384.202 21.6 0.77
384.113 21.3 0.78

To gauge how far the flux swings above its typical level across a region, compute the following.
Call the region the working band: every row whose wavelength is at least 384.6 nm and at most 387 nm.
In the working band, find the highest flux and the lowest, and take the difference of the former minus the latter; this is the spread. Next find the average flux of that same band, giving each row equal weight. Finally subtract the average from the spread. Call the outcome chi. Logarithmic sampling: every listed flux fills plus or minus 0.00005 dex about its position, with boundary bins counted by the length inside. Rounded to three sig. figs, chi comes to -19.6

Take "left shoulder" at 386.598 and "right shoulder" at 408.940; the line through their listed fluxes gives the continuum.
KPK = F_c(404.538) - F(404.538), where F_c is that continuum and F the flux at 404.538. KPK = 1.1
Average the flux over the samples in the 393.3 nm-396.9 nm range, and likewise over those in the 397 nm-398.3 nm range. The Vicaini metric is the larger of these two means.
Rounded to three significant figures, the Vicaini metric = 19.6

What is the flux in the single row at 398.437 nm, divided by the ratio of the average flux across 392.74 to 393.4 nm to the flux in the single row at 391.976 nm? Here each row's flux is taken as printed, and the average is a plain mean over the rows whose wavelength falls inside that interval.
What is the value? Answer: 18.3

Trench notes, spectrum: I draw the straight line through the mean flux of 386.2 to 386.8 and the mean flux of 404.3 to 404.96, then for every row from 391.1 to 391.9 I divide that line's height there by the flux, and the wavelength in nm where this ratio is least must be 391.525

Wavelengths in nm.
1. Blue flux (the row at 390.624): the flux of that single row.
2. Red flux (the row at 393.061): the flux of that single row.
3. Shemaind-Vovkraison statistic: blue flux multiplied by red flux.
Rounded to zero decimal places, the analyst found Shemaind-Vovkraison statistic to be 382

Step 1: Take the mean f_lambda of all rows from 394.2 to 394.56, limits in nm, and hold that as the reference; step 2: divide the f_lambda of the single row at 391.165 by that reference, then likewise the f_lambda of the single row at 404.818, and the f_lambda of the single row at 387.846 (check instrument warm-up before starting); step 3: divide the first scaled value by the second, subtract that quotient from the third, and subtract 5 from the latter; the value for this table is -5.10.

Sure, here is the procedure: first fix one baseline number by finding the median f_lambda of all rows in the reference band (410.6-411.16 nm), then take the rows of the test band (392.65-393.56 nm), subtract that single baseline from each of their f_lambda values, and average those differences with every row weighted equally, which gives 2.0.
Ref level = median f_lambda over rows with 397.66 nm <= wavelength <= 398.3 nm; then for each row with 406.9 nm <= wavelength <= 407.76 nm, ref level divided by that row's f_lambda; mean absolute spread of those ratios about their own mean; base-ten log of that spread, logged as -1.74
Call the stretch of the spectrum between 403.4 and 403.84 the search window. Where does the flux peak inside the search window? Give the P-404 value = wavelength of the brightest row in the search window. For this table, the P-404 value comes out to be 403.515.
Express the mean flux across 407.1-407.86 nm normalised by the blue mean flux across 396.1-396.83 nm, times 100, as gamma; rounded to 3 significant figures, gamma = 95.2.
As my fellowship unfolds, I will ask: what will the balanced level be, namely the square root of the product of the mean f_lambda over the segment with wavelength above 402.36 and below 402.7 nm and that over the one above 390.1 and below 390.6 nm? 18.9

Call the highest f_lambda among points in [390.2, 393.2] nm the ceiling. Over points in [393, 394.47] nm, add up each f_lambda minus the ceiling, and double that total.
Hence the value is -120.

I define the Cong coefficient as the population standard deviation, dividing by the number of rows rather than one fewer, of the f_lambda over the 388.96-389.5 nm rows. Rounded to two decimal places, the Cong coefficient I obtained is 0.48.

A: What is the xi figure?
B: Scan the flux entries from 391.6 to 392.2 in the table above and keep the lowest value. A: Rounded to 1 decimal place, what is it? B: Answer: 19.7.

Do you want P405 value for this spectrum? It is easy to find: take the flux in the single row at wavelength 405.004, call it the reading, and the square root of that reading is 4.28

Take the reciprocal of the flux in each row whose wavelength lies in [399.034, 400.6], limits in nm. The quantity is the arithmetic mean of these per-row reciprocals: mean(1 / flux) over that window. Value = 0.054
